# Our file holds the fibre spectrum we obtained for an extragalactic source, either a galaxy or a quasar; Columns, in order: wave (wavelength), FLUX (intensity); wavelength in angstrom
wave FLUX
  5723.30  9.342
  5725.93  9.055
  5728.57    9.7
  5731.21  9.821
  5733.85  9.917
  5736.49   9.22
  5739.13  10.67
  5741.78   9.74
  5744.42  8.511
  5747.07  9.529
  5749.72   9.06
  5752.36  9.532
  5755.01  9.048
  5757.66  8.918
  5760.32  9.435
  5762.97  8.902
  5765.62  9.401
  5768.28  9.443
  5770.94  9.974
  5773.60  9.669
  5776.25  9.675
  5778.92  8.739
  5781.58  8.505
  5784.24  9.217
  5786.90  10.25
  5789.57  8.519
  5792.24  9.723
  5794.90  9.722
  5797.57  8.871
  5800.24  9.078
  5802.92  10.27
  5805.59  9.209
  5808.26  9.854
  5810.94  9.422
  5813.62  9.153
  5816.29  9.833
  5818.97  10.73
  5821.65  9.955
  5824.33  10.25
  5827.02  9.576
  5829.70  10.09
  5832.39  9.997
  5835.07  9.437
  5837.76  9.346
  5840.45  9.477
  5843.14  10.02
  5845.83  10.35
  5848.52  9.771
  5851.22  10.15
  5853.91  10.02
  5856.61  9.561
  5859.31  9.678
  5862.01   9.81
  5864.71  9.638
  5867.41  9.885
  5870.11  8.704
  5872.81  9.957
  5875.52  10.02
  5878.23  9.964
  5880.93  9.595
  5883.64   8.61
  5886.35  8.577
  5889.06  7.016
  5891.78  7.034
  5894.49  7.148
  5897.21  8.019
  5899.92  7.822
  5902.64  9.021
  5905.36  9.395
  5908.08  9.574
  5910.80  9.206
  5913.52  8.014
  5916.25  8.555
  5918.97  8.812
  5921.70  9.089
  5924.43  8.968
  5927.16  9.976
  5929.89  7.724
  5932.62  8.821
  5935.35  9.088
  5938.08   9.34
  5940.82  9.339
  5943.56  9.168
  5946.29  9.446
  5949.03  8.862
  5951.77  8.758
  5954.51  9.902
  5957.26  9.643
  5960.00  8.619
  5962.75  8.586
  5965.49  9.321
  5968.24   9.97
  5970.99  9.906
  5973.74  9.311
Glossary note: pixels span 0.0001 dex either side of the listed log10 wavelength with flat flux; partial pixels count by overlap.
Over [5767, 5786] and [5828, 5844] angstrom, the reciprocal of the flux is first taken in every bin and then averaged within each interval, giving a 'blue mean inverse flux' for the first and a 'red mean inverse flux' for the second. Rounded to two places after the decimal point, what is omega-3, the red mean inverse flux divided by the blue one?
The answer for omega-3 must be 0.96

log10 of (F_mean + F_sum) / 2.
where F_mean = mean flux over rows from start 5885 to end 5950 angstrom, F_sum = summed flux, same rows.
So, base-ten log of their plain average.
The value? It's 2.03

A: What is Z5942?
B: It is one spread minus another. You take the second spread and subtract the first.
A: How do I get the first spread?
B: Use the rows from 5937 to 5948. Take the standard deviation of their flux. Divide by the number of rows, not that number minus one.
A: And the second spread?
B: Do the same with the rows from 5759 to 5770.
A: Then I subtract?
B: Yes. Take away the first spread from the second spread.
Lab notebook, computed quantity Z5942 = 0.13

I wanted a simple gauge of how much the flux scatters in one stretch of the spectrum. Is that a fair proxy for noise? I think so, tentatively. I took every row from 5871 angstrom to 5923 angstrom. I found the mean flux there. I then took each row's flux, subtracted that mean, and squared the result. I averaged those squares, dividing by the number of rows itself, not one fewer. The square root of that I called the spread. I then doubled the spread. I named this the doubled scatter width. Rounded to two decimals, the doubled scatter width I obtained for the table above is 1.91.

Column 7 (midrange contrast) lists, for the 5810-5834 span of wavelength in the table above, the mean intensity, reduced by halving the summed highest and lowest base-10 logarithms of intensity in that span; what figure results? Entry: 8.9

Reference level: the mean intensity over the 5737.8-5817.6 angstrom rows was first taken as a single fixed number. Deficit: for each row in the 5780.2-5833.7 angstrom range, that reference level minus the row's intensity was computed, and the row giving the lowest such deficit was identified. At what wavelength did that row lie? 5818.97 angstrom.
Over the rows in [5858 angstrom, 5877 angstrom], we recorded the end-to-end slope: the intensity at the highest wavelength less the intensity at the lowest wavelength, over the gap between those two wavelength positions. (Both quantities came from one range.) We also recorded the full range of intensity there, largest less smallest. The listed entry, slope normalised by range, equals 0.016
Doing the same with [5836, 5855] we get 0.042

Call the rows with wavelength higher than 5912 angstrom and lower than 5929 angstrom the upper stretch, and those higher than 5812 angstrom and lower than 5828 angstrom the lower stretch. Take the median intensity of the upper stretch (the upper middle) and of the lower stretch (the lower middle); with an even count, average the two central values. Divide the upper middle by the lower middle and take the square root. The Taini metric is 0.95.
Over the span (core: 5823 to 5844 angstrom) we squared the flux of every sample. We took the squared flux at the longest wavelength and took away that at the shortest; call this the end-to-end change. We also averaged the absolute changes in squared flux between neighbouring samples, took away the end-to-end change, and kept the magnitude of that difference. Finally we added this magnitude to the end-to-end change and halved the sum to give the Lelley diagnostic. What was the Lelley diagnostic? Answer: 4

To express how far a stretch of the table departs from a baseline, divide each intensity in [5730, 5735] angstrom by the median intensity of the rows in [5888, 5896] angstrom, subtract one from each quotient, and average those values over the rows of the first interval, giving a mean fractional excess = 0.403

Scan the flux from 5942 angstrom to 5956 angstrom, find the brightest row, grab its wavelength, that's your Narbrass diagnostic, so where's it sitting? 5954.51 angstrom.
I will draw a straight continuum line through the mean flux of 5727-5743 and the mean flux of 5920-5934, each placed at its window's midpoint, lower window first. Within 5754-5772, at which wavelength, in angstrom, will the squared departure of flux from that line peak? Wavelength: 5757.66 angstrom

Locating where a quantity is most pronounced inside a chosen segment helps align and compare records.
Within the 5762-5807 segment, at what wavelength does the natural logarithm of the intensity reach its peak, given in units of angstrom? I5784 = 5802.92 angstrom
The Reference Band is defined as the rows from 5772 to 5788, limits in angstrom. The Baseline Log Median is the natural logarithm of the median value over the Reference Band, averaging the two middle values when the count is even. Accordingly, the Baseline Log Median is 2.25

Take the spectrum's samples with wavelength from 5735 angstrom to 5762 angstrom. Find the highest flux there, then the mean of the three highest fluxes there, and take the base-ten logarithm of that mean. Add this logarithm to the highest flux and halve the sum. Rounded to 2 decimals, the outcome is 5.83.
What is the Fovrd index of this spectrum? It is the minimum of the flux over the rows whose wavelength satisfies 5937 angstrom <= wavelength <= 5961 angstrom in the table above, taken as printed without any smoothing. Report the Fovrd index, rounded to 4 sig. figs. 8.619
